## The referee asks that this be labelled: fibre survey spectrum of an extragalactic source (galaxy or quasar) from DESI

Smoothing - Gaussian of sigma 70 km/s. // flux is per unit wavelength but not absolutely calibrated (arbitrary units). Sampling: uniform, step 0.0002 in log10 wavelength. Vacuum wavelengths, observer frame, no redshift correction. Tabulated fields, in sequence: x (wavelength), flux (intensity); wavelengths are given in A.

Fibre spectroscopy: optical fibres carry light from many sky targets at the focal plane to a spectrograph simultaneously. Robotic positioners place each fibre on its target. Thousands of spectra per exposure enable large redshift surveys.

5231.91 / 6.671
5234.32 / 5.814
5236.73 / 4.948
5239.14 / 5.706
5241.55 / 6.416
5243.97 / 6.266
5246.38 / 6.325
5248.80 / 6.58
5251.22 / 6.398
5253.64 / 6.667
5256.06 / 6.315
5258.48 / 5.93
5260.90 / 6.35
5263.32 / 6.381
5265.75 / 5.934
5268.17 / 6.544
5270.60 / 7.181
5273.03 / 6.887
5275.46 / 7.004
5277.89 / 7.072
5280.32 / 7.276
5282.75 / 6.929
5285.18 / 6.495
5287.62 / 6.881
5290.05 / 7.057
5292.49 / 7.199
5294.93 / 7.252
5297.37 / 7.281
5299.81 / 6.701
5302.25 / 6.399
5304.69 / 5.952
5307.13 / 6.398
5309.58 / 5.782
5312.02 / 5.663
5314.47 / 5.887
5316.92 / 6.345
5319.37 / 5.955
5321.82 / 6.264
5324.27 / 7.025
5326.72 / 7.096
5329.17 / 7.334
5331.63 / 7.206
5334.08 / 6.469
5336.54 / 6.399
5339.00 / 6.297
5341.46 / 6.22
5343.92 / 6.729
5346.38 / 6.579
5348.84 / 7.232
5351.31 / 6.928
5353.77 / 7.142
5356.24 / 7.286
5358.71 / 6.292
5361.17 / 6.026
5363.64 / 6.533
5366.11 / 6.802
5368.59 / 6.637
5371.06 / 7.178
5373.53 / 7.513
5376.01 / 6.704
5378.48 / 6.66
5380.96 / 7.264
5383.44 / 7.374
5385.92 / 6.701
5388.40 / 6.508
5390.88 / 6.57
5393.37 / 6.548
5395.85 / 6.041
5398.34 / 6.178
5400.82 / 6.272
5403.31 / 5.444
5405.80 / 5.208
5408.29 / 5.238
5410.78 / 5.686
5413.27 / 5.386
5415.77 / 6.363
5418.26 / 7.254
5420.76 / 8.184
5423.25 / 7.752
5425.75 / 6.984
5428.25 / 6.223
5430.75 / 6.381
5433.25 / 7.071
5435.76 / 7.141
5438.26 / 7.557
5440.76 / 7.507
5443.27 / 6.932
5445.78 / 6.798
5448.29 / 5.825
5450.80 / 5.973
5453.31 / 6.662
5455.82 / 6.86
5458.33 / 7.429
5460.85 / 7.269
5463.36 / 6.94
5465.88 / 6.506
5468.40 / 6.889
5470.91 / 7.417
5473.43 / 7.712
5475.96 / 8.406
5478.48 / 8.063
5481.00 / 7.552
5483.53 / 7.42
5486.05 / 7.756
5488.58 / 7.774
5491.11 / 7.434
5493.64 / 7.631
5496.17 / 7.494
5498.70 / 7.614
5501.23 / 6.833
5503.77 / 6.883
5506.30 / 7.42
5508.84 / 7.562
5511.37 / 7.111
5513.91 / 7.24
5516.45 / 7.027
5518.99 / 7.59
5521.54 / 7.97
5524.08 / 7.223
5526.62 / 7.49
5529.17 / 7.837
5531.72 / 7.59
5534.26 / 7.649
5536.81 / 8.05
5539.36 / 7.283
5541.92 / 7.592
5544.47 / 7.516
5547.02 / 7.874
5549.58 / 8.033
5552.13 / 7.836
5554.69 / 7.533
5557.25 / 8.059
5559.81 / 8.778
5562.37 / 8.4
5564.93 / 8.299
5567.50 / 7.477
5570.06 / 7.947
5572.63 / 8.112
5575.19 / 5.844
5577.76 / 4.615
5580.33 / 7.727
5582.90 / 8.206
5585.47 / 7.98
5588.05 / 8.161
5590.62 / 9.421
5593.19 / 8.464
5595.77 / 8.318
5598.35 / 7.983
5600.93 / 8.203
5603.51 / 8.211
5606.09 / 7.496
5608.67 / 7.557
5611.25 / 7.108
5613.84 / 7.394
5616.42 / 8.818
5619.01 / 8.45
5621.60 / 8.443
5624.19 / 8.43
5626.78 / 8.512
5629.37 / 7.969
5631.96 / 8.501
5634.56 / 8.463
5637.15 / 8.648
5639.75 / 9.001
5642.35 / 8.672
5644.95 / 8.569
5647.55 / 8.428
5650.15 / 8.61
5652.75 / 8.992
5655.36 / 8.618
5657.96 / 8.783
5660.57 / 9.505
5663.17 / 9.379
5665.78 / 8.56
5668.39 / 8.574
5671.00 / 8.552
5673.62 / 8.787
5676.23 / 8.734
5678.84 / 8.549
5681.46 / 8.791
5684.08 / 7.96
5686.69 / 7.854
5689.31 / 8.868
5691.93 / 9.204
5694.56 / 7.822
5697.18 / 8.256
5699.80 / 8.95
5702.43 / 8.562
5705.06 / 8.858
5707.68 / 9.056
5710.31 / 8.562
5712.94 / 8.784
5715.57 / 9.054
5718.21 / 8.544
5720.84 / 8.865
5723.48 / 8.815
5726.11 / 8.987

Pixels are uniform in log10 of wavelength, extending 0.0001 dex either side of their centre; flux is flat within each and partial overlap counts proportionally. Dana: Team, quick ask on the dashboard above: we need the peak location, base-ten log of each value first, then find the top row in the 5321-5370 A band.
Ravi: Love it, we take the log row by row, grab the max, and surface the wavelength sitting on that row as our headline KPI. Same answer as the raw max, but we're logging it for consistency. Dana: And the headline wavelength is 5329.17 A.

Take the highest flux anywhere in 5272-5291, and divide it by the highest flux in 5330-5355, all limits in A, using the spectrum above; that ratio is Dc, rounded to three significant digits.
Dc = 1.01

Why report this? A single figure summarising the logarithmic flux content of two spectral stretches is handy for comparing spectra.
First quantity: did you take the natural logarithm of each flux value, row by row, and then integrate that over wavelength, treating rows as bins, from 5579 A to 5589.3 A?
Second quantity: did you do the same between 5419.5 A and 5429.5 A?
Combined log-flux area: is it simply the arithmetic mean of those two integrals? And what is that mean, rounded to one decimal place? 20.6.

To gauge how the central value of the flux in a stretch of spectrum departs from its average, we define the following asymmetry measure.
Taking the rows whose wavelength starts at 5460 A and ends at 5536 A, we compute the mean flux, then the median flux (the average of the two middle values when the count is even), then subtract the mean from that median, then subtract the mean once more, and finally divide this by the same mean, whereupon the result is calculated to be -0.99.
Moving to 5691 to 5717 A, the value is -0.99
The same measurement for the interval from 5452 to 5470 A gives -1.01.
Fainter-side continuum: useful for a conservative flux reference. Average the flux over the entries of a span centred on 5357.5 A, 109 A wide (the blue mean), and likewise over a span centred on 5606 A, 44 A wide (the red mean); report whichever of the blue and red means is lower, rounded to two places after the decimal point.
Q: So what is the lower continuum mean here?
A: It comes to 6.49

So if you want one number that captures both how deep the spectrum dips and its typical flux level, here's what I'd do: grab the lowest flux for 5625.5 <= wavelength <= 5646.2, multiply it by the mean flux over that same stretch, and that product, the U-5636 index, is 68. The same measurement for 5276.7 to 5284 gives 49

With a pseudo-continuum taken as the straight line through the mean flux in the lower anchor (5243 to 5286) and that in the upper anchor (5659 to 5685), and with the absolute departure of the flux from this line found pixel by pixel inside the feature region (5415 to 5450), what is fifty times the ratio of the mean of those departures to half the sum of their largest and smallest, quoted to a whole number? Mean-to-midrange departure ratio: 37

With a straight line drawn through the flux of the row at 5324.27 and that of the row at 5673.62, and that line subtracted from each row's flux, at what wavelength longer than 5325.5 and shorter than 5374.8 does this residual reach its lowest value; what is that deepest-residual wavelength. 5361.17 A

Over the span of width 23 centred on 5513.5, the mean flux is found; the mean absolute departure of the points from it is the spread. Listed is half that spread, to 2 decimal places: 0.13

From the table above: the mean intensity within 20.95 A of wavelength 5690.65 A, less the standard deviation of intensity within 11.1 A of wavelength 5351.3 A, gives 8.1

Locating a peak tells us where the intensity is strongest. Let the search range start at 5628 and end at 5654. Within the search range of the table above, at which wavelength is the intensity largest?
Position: 5639.75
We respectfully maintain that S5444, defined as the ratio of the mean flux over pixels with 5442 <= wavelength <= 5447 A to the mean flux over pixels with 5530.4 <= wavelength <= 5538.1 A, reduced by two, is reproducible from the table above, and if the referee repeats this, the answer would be -1.12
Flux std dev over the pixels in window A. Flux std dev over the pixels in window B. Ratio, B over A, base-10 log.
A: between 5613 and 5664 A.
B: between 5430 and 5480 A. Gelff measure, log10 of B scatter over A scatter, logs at 0.15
